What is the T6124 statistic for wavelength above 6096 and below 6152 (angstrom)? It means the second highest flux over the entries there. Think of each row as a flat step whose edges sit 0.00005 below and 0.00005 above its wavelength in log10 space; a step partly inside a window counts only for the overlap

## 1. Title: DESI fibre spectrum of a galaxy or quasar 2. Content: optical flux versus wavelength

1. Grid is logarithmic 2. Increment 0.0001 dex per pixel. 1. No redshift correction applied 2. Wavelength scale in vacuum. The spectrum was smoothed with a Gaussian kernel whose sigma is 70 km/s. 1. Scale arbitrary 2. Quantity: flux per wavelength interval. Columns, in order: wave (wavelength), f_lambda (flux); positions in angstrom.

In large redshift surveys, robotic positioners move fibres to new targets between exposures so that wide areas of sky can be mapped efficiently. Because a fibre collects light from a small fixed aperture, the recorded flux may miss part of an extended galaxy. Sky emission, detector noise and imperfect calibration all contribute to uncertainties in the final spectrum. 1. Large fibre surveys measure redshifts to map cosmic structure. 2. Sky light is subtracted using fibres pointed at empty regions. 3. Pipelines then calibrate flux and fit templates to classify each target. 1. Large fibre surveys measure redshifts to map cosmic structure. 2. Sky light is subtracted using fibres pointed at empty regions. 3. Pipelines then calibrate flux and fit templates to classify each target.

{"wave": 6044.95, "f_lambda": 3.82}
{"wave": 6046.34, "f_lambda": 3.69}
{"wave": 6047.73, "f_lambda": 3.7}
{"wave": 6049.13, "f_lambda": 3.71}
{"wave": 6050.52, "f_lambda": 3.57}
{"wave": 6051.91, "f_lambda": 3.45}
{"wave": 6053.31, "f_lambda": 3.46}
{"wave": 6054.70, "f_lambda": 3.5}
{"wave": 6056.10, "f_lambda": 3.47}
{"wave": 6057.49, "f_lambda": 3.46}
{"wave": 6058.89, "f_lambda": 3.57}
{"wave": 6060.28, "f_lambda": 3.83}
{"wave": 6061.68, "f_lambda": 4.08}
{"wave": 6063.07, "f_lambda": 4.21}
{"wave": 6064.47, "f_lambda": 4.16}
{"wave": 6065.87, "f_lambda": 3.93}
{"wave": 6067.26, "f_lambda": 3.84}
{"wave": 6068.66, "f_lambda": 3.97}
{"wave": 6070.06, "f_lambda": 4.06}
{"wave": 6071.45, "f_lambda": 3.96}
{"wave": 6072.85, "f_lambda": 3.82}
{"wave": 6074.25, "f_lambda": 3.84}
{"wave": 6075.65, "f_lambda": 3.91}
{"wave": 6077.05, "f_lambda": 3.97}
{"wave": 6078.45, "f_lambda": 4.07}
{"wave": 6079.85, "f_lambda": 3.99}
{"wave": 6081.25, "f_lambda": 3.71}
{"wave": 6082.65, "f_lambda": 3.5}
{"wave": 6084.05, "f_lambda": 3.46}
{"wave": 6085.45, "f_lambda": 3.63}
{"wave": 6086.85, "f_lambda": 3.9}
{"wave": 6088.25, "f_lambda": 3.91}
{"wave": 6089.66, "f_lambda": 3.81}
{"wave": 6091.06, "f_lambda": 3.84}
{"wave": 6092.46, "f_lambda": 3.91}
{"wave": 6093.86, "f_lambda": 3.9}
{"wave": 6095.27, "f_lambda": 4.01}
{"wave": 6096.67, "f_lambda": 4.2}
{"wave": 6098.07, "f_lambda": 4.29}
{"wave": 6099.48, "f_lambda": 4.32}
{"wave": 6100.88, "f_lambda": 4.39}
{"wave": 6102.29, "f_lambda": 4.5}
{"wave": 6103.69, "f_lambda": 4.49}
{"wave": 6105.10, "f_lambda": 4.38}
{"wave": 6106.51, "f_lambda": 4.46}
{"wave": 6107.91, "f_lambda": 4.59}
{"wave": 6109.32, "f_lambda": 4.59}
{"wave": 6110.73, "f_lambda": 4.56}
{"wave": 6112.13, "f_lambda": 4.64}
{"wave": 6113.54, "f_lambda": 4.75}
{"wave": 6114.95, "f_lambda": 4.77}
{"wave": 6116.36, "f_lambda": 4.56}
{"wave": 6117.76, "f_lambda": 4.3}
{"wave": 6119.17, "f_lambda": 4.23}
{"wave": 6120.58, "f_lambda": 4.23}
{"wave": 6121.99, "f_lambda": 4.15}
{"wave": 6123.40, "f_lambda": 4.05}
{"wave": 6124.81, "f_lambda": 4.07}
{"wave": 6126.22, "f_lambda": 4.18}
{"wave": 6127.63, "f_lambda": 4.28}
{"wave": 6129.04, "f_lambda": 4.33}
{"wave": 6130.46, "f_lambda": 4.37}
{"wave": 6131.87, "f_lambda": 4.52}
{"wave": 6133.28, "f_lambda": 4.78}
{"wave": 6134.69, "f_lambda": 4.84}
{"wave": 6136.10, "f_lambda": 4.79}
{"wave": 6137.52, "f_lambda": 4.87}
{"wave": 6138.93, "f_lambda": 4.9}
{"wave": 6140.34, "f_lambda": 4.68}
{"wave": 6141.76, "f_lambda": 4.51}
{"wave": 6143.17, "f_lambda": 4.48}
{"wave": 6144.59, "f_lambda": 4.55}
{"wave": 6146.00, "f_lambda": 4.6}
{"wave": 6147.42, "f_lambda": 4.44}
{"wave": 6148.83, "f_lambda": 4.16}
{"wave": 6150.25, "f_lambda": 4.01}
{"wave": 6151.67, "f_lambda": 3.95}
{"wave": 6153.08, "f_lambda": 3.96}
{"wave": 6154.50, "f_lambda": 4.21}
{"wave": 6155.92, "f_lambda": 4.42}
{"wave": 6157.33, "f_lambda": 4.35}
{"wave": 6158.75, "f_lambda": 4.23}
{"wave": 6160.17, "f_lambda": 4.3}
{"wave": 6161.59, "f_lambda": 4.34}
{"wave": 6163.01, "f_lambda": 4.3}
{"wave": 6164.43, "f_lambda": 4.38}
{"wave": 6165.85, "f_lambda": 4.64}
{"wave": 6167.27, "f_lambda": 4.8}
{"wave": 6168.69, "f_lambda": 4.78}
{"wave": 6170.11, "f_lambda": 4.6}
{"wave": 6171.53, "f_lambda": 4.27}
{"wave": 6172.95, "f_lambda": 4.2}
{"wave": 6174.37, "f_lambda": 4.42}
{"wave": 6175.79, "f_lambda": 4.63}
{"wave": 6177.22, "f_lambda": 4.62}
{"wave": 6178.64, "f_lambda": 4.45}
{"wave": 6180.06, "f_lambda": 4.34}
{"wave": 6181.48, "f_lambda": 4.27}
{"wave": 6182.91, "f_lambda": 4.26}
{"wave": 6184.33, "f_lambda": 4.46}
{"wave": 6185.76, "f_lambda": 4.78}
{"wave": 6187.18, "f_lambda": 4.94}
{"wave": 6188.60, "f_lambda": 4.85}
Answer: 4.87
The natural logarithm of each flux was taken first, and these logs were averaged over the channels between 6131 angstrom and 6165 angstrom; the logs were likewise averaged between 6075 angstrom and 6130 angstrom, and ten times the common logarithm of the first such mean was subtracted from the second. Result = -0.30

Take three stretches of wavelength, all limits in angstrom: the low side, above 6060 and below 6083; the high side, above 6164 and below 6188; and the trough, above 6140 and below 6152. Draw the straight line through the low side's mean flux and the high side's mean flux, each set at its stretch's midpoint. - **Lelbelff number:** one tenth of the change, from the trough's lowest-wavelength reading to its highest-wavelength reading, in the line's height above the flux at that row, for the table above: 0.08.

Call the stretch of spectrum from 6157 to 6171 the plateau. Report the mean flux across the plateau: 4.47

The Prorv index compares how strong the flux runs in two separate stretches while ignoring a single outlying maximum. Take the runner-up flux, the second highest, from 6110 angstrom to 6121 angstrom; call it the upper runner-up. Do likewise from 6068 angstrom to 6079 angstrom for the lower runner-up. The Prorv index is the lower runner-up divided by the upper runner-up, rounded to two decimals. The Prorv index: 0.85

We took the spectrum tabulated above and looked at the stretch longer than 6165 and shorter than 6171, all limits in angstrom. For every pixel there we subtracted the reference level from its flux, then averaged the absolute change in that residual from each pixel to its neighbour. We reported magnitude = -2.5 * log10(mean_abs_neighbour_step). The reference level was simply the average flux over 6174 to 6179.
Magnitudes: 2.30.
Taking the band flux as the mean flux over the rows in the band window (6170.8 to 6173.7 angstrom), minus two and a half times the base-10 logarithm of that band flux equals -1.57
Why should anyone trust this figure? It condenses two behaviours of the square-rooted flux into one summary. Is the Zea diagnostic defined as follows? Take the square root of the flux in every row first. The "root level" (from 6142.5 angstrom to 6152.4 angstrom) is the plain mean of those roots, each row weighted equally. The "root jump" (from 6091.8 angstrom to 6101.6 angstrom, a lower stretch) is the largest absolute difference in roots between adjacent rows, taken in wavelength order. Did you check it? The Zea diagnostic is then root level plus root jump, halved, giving 1.06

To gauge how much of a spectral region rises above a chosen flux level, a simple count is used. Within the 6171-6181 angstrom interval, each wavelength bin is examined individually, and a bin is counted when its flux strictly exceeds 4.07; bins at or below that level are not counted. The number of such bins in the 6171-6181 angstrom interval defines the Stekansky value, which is 7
